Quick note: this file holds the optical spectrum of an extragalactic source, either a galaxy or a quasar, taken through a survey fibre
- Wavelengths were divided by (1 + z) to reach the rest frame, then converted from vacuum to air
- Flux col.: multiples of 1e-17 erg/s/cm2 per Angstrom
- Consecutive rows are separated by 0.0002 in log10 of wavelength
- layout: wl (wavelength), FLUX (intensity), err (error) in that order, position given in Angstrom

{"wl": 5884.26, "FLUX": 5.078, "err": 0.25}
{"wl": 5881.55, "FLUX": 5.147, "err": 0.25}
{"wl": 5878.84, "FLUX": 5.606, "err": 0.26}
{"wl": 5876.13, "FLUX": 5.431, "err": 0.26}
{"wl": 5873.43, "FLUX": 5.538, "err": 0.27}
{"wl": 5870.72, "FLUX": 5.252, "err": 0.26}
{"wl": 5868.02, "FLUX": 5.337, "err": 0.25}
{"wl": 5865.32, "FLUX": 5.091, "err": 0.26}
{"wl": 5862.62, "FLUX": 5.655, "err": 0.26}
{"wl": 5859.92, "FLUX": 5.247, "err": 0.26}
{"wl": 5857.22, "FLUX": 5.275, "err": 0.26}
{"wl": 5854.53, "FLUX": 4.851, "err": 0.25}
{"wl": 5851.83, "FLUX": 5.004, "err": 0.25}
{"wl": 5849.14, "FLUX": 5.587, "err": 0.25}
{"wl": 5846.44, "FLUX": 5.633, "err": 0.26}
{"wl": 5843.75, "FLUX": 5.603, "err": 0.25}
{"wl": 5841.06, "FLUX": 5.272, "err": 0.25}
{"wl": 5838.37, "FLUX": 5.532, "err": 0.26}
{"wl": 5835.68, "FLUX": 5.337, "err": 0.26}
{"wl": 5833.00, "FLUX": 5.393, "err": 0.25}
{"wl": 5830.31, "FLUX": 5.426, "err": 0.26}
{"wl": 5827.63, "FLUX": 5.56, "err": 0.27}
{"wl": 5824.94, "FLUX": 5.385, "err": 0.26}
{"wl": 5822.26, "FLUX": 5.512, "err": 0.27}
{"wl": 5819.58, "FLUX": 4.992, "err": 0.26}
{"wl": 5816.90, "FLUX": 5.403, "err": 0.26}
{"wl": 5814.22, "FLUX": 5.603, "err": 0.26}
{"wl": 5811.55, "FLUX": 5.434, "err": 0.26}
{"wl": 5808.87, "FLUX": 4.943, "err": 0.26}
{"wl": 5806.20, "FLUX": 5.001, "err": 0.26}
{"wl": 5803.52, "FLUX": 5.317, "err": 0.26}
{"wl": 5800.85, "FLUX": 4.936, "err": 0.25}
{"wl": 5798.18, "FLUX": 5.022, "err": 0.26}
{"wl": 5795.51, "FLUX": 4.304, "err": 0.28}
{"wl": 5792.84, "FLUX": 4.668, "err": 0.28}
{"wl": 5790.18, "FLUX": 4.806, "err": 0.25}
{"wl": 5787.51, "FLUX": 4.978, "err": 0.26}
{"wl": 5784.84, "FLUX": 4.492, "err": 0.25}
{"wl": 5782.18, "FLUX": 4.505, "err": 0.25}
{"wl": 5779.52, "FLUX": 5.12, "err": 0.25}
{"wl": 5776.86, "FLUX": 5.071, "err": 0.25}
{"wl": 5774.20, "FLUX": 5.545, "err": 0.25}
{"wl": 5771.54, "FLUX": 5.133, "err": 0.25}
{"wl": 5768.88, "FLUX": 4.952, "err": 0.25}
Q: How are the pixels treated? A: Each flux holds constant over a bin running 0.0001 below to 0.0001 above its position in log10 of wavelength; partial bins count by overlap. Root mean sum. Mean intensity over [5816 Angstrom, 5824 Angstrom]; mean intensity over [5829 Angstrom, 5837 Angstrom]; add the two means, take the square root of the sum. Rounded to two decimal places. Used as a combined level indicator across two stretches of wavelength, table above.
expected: 3.27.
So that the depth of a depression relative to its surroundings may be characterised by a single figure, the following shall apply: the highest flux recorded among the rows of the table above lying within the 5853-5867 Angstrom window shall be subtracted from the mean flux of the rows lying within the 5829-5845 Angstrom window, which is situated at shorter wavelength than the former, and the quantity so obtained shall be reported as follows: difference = -0.2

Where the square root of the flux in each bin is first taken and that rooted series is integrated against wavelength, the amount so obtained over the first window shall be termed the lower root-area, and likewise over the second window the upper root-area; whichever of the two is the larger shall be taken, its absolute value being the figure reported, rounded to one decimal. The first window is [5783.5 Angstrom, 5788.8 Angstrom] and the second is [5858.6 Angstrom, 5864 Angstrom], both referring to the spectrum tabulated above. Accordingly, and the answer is 12.6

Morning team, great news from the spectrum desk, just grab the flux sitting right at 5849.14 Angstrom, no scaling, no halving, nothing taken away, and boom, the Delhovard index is 5.587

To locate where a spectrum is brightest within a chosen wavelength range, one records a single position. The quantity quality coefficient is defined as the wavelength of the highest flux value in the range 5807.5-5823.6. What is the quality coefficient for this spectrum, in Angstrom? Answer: 5814.22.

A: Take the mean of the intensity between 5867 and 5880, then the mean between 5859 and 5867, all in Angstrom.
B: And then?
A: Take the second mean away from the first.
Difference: 0.10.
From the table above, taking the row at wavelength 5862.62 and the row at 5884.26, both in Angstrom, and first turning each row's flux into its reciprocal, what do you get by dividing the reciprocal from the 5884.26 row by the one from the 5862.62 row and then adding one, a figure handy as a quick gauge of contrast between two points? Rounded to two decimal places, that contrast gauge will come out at 2.11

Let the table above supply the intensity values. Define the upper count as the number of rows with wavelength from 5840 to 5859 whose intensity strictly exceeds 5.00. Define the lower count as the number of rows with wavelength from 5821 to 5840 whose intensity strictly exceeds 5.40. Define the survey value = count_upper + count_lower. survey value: 10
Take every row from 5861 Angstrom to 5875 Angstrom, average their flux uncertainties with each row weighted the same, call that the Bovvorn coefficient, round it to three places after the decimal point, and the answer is 0.260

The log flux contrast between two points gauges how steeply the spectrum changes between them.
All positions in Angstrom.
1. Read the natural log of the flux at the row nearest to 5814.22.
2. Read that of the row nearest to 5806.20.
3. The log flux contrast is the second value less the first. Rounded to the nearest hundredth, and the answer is -0.11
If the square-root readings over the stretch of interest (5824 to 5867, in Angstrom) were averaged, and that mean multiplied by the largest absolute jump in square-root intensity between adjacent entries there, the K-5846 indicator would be 0.29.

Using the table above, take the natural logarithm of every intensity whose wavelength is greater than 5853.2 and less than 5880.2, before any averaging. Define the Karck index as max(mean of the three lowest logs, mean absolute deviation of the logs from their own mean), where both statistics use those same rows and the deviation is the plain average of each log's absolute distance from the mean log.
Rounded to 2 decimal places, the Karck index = 1.62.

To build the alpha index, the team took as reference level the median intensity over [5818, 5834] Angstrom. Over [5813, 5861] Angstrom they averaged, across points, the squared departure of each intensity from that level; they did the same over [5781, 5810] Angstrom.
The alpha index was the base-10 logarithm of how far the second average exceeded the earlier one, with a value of -0.42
